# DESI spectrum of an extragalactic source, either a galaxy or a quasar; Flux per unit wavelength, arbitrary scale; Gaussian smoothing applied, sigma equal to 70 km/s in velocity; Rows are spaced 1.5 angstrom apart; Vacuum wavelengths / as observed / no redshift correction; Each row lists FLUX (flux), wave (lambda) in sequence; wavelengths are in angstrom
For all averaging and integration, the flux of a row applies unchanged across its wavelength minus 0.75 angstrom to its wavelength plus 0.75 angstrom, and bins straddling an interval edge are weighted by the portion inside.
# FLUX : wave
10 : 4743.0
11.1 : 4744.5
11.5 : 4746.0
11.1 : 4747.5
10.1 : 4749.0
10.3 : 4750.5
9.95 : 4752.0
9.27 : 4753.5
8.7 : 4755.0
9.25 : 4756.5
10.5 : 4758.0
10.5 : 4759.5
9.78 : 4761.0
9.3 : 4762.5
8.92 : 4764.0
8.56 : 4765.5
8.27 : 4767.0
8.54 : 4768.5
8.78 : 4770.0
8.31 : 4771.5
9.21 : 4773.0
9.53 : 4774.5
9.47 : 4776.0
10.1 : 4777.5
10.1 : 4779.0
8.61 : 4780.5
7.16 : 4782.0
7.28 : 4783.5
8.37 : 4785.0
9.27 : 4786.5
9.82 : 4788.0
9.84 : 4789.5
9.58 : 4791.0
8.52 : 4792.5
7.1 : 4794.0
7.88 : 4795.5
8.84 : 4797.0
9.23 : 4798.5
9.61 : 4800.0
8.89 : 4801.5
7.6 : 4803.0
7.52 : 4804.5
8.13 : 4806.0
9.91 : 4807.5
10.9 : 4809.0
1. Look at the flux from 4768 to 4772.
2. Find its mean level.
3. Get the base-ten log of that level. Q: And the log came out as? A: 0.93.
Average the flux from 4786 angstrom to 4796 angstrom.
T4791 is 8.9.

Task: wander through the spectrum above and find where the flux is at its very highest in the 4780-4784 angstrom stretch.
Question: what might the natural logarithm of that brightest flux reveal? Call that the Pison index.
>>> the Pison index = 2.15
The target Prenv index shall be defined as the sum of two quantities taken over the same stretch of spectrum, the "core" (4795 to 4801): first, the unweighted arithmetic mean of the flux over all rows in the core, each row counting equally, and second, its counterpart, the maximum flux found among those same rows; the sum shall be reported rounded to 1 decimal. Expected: 18.5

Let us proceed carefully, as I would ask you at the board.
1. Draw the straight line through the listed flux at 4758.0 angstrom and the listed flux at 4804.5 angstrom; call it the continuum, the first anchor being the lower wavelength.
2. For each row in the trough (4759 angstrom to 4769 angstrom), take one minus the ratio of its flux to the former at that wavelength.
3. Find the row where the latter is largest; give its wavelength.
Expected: 4767.0 angstrom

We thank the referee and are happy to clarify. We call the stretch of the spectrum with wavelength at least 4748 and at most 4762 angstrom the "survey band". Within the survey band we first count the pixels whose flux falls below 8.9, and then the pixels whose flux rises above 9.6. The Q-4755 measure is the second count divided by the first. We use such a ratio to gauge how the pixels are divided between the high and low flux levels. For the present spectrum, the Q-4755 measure 6.00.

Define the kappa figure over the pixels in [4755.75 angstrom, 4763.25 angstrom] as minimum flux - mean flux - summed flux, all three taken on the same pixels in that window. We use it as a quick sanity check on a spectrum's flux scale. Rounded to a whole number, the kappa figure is -50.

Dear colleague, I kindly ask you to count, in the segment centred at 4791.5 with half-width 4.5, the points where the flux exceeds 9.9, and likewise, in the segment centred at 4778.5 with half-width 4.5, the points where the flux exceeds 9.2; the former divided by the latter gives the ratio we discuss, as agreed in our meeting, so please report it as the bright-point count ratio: 0.00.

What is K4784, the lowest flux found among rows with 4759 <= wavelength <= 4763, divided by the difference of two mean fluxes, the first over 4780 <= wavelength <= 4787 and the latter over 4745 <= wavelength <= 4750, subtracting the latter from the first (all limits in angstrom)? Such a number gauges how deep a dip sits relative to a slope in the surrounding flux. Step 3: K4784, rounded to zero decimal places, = -3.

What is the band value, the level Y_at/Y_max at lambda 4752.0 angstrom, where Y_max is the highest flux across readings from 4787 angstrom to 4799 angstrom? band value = 1.01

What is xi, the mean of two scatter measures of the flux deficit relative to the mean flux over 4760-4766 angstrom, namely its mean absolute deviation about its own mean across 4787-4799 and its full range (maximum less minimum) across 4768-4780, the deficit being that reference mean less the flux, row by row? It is 1.3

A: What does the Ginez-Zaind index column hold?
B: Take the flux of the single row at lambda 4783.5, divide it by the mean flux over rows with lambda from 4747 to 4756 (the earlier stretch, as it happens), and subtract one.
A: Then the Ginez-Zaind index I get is -0.26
